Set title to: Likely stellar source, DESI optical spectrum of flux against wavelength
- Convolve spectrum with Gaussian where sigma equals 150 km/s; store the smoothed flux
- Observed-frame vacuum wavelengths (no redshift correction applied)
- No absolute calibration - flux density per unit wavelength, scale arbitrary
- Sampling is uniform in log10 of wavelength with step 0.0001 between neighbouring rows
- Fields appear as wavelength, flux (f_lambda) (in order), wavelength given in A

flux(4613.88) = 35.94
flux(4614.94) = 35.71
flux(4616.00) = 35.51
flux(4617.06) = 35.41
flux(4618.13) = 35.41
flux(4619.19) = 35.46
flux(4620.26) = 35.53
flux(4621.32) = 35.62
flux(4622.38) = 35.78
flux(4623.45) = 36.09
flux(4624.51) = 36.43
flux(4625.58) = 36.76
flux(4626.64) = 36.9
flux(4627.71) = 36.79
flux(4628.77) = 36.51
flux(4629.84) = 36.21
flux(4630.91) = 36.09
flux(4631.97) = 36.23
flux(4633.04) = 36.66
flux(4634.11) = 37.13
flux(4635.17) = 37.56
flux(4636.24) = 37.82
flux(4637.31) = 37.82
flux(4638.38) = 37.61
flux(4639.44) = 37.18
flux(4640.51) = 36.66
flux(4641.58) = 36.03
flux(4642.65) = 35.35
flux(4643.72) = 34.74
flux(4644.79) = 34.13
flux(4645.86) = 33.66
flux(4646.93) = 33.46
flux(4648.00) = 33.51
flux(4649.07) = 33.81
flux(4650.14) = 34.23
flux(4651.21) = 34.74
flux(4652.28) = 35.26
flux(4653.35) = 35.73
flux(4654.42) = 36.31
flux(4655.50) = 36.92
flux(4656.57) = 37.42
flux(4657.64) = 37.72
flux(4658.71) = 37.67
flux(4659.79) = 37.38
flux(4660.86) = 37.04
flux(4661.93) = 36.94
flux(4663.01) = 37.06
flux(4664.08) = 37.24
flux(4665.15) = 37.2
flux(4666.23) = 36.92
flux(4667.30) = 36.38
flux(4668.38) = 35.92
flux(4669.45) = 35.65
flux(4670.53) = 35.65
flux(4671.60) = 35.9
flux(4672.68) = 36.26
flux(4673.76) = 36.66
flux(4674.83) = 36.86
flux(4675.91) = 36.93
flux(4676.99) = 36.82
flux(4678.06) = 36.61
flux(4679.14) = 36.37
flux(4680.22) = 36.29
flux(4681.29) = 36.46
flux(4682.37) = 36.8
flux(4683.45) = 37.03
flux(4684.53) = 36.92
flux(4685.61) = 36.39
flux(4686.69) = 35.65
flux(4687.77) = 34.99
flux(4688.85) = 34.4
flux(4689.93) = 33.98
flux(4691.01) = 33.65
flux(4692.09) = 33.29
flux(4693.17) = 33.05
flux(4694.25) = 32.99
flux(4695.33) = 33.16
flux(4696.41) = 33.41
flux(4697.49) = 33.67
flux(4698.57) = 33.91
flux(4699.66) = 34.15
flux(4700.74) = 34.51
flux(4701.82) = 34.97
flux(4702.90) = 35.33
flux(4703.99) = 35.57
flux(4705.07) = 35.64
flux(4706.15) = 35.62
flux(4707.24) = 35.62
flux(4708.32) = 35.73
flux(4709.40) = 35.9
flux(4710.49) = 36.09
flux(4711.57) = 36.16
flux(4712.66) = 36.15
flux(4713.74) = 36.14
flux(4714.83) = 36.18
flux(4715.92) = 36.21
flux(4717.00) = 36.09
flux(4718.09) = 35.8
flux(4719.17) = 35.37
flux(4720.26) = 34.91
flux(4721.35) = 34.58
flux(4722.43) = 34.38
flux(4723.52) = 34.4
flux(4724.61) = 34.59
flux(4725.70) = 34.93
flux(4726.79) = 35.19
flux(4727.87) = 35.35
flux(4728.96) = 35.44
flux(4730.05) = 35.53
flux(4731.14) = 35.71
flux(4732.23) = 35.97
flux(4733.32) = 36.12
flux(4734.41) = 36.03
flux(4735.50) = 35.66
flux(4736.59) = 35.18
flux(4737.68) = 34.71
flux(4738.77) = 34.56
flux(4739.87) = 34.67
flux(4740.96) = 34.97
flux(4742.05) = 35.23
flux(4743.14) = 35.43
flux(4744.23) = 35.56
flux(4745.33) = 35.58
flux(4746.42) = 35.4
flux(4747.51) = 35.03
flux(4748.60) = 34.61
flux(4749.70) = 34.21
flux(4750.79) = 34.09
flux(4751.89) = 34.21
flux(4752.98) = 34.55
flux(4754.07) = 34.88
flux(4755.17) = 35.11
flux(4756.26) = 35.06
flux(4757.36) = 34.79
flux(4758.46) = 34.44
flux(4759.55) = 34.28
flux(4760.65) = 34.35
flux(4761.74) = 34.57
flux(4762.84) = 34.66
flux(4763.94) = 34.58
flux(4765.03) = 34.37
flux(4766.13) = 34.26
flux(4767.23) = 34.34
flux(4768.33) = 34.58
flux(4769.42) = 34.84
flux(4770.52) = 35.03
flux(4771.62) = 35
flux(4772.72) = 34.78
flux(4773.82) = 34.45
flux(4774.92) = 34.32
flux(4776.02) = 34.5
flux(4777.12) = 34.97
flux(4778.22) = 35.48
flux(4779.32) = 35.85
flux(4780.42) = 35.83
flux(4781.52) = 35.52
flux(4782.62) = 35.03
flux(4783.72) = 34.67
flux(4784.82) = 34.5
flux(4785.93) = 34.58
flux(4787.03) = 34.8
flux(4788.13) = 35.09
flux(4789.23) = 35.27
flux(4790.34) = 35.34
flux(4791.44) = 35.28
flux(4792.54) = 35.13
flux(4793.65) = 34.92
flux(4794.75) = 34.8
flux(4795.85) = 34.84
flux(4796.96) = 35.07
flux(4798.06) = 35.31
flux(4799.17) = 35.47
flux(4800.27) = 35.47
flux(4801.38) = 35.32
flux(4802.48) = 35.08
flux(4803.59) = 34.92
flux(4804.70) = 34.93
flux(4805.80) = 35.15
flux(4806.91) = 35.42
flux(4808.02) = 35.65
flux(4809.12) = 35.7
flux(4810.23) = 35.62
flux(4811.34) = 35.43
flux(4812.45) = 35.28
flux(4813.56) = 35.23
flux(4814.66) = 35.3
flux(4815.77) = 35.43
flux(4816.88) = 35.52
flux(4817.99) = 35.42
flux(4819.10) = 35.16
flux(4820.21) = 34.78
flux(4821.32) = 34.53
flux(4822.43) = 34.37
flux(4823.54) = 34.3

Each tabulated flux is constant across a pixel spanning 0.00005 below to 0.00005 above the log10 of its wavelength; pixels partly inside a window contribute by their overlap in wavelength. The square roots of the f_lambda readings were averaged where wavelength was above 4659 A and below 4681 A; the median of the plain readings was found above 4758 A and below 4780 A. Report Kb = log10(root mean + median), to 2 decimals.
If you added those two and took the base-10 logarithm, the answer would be 1.61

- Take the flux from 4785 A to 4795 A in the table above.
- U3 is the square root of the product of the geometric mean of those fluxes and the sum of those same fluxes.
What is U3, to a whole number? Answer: 105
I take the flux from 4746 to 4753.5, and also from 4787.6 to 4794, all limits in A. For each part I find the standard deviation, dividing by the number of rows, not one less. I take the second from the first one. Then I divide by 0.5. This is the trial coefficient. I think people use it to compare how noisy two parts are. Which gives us 0.6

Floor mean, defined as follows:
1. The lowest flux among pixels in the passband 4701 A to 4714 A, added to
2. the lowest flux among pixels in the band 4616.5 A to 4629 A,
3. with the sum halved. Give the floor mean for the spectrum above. 35.2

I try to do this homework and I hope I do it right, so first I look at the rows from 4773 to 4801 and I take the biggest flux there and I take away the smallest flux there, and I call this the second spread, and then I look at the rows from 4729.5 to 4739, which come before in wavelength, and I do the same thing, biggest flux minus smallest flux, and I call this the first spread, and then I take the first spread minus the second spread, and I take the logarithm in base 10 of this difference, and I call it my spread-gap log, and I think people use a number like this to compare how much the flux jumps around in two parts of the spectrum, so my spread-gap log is -1.5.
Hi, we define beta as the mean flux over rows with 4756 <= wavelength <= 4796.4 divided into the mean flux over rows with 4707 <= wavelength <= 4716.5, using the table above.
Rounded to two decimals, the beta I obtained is 1.03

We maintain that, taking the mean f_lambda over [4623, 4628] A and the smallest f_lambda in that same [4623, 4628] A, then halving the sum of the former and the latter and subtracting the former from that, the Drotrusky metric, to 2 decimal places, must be -0.25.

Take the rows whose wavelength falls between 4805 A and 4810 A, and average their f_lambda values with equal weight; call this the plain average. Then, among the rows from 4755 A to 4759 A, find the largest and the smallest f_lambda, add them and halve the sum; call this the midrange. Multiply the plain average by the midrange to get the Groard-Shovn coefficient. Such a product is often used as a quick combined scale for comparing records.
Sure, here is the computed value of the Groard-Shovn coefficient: 1234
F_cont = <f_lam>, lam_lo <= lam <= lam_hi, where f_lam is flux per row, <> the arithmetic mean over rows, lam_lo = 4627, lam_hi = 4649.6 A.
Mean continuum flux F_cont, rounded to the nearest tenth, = 36.0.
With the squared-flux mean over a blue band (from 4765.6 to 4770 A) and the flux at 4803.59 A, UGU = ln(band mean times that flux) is 10.64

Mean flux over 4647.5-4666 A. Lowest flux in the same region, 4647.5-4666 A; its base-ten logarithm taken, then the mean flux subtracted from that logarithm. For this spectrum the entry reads -34.7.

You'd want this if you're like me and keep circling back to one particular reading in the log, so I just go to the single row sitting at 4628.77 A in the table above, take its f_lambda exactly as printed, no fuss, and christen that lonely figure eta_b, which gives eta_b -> 36.51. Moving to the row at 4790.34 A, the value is 35.34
